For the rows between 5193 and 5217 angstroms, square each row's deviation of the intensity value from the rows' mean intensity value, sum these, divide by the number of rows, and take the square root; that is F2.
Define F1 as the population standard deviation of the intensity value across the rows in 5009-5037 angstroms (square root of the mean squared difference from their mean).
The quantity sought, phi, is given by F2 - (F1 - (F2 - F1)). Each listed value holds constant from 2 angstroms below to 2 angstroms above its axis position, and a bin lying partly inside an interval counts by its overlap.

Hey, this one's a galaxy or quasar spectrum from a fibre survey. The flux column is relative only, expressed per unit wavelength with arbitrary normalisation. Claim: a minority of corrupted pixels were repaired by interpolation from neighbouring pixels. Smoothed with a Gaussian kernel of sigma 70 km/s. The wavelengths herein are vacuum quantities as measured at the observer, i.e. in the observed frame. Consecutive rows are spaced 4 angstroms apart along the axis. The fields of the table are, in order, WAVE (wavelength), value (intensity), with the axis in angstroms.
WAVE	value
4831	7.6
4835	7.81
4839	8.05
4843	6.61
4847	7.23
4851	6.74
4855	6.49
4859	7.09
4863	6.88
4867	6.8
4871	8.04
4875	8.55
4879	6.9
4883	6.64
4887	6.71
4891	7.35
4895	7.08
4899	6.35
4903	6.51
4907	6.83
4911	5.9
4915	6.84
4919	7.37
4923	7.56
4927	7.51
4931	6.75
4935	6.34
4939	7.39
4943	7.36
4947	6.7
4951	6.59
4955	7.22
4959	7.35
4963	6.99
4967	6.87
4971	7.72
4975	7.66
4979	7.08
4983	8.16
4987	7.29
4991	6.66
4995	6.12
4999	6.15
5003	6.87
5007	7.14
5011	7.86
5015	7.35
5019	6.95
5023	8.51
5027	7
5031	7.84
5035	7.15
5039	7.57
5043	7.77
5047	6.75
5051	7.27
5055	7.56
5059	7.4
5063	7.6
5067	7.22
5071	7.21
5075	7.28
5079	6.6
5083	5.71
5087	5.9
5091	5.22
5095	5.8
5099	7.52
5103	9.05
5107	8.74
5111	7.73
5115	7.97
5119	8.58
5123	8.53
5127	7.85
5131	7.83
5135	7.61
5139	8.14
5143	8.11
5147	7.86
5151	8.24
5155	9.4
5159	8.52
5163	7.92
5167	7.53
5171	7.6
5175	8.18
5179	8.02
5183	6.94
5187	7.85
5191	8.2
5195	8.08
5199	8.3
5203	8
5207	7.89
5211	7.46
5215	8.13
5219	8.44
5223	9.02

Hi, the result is -0.53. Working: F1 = 0.53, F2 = 0.3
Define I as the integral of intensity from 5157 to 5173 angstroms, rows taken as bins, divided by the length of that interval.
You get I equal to 7.89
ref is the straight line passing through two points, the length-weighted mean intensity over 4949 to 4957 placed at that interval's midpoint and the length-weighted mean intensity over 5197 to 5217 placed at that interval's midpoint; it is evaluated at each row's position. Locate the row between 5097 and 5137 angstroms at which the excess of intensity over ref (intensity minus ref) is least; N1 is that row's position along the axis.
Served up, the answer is 5135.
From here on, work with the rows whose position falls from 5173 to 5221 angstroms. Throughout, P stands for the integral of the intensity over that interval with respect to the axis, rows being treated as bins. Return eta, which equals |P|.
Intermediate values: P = 382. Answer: 382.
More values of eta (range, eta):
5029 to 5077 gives 354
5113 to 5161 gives 395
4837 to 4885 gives 344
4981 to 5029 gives 344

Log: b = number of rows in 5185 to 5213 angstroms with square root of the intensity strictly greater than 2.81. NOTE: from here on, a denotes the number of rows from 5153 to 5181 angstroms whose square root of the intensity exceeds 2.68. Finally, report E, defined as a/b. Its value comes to 1.75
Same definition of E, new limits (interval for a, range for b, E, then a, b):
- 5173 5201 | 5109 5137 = 2.00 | 6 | 3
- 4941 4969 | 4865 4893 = 1.50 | 3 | 2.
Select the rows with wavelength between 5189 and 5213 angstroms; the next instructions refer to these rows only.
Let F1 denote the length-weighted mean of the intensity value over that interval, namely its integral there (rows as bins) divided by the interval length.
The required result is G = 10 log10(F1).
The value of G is 9.02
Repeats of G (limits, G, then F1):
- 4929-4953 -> 8.36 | 6.9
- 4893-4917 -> 8.19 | 6.6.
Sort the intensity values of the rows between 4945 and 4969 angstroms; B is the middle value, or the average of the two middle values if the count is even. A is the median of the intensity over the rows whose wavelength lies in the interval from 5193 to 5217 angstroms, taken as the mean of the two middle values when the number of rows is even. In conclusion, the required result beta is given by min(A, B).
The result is 6.93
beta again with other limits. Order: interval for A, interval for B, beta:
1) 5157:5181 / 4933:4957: 6.96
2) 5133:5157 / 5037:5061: 7.48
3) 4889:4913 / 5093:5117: 6.67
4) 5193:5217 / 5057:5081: 7.25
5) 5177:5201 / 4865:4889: 6.85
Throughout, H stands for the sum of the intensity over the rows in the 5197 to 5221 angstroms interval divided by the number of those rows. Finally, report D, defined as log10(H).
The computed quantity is 0.905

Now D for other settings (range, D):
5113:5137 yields 0.906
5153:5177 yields 0.913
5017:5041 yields 0.875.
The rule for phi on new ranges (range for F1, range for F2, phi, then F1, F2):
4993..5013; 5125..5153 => -0.89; 0.65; 0.2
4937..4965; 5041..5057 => 0.15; 0.31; 0.4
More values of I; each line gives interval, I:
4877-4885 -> 6.77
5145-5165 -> 8.39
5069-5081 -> 7.03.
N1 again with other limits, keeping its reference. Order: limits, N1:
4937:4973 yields 4951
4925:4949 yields 4935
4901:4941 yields 4911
